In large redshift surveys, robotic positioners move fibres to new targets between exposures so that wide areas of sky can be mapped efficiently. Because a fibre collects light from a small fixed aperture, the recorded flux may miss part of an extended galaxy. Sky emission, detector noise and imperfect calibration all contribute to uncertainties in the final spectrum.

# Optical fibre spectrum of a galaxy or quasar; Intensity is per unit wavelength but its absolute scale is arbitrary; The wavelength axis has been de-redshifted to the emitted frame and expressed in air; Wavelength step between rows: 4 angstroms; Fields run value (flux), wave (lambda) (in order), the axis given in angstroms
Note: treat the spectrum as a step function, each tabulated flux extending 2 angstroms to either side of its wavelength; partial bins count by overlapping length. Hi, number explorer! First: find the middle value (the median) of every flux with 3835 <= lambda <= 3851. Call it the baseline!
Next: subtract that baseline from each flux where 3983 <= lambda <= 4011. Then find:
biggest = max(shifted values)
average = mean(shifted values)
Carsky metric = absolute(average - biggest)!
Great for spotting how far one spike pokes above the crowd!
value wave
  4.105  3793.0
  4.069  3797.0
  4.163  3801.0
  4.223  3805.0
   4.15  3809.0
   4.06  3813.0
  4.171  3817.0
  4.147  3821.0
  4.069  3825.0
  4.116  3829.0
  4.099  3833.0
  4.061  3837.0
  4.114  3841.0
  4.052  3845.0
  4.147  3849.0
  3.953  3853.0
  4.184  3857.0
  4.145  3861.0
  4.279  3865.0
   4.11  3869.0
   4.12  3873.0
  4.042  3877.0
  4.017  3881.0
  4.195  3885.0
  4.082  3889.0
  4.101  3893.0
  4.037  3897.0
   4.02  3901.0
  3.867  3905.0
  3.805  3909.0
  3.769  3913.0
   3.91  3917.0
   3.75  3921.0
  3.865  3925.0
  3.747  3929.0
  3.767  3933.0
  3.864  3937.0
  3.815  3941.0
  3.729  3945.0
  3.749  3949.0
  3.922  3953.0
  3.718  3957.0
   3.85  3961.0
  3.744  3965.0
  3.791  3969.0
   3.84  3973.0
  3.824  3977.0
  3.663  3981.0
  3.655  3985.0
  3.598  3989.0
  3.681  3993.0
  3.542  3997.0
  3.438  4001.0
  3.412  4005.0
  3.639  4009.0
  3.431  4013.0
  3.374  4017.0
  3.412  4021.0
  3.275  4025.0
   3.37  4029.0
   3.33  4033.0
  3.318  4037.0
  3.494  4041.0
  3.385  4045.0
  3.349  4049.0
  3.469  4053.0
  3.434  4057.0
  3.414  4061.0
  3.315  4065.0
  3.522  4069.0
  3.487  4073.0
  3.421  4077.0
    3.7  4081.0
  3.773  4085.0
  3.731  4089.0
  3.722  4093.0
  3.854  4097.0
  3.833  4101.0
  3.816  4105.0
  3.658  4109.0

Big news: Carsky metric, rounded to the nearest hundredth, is 0.11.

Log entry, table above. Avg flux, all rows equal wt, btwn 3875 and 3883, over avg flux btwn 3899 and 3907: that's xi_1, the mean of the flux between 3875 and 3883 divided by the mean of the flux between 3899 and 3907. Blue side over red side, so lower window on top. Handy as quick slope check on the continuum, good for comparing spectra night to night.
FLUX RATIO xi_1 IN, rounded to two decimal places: 1.02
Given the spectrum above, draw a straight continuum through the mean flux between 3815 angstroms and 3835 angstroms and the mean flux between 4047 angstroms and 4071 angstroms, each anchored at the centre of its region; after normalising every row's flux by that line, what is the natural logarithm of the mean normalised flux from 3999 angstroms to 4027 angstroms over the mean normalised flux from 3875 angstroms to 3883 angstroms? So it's -0.055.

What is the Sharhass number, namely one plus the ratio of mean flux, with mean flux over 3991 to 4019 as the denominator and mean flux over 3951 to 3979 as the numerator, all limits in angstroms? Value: 2.089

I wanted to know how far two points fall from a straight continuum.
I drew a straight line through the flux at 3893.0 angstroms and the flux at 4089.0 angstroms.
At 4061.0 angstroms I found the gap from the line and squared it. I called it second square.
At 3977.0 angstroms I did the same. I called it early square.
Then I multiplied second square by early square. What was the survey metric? 0.0019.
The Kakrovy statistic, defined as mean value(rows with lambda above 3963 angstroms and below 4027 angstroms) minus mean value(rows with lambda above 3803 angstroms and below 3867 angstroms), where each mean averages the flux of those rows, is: -0.54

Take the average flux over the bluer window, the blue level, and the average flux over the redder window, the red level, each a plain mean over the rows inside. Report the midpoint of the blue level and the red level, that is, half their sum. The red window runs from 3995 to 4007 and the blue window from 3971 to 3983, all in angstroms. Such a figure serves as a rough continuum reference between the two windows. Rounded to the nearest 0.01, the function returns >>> 3.62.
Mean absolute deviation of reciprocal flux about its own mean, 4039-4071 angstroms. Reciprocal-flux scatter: 0.0049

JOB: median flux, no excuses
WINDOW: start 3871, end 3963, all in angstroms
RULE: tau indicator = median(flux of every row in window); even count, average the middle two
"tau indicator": 3.9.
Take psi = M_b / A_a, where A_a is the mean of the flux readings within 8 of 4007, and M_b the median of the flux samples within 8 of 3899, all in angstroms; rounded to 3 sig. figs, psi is 1.16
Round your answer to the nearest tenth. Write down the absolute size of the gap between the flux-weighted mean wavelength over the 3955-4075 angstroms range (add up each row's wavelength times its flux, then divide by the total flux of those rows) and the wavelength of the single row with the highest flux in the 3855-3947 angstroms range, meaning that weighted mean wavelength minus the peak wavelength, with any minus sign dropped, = 148.7 angstroms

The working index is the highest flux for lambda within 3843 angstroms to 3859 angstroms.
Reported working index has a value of 4.184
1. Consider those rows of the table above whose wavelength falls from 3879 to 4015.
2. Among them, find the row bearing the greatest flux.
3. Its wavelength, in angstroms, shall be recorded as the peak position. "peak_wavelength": 3885.0 angstroms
